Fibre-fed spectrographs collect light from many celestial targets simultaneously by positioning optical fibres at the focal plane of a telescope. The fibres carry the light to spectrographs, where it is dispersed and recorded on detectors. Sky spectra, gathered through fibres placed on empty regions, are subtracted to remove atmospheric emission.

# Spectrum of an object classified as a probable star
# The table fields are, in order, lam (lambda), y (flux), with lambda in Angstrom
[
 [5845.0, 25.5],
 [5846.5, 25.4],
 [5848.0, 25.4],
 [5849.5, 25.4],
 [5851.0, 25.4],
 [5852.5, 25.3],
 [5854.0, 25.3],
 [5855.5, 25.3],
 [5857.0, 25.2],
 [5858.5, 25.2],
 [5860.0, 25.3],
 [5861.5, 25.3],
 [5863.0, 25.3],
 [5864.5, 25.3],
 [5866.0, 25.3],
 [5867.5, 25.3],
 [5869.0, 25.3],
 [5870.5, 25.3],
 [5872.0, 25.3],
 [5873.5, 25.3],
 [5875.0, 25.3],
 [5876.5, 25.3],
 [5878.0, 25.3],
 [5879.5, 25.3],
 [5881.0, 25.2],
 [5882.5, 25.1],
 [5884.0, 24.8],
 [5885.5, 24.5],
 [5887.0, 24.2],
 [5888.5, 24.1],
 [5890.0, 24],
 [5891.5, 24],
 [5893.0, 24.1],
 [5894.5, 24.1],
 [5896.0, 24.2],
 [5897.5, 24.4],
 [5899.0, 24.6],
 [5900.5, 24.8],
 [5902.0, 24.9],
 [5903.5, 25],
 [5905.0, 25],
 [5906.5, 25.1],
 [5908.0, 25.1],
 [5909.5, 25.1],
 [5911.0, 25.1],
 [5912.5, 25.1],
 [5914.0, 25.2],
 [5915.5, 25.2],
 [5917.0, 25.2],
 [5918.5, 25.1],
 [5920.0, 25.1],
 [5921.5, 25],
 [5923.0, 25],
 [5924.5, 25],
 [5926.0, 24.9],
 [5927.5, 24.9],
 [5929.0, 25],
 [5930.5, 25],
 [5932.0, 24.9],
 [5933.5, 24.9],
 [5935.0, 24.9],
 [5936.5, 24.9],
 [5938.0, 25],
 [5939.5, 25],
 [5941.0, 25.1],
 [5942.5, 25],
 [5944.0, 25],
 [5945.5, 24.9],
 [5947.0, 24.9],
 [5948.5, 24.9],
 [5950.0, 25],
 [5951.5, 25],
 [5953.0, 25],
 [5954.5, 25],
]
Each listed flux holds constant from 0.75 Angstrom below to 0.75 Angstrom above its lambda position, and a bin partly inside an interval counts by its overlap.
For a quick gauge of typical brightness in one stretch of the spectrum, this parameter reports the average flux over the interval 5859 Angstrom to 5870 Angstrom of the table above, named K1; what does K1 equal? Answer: 25.3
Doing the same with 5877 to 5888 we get 24.9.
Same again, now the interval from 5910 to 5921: 25.1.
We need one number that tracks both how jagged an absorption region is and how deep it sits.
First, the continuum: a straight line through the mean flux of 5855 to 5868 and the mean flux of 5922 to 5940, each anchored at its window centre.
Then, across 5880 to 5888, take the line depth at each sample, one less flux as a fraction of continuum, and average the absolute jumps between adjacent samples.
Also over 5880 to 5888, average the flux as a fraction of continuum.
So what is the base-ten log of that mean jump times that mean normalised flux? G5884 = -2.0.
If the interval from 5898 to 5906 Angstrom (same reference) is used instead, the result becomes -2.4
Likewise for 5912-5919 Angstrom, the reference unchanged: -2.7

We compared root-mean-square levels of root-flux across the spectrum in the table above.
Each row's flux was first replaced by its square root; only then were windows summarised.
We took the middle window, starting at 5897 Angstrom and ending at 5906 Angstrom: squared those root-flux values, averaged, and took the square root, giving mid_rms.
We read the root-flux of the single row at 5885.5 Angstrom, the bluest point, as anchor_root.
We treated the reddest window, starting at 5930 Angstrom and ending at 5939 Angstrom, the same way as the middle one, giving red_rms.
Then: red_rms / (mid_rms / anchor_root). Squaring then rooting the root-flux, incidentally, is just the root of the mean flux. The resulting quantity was 4.96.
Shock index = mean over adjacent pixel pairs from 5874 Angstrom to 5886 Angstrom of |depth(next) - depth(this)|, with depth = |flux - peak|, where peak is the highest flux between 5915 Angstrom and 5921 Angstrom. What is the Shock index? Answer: 0.11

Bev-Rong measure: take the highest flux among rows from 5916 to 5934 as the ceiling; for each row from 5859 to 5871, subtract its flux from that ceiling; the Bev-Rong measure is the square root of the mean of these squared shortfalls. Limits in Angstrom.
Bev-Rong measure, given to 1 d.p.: 0.1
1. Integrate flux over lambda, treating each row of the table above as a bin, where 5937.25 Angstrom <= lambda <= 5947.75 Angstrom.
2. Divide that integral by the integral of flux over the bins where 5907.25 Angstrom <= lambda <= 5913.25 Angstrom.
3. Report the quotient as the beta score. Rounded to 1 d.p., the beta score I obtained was 1.7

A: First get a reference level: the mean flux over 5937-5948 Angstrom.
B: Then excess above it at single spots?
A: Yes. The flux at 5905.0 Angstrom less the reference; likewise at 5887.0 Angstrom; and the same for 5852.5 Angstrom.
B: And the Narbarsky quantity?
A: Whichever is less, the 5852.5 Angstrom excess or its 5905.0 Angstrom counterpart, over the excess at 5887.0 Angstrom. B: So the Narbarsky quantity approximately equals 0.0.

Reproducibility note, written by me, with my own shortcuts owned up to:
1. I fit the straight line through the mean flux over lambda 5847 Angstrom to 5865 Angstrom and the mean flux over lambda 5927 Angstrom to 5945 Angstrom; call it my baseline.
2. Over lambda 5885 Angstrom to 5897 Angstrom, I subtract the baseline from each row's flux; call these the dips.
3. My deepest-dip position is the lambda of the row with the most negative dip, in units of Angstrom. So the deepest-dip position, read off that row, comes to 5890.0 Angstrom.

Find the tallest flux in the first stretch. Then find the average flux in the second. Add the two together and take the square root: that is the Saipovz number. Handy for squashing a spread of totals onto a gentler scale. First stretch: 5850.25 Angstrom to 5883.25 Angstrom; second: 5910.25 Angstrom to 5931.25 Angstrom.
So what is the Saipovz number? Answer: 7.10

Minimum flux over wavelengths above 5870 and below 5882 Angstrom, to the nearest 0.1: 25.2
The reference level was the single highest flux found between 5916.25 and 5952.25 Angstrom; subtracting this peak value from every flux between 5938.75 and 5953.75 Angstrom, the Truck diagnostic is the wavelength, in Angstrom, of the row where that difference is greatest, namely 5941.0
